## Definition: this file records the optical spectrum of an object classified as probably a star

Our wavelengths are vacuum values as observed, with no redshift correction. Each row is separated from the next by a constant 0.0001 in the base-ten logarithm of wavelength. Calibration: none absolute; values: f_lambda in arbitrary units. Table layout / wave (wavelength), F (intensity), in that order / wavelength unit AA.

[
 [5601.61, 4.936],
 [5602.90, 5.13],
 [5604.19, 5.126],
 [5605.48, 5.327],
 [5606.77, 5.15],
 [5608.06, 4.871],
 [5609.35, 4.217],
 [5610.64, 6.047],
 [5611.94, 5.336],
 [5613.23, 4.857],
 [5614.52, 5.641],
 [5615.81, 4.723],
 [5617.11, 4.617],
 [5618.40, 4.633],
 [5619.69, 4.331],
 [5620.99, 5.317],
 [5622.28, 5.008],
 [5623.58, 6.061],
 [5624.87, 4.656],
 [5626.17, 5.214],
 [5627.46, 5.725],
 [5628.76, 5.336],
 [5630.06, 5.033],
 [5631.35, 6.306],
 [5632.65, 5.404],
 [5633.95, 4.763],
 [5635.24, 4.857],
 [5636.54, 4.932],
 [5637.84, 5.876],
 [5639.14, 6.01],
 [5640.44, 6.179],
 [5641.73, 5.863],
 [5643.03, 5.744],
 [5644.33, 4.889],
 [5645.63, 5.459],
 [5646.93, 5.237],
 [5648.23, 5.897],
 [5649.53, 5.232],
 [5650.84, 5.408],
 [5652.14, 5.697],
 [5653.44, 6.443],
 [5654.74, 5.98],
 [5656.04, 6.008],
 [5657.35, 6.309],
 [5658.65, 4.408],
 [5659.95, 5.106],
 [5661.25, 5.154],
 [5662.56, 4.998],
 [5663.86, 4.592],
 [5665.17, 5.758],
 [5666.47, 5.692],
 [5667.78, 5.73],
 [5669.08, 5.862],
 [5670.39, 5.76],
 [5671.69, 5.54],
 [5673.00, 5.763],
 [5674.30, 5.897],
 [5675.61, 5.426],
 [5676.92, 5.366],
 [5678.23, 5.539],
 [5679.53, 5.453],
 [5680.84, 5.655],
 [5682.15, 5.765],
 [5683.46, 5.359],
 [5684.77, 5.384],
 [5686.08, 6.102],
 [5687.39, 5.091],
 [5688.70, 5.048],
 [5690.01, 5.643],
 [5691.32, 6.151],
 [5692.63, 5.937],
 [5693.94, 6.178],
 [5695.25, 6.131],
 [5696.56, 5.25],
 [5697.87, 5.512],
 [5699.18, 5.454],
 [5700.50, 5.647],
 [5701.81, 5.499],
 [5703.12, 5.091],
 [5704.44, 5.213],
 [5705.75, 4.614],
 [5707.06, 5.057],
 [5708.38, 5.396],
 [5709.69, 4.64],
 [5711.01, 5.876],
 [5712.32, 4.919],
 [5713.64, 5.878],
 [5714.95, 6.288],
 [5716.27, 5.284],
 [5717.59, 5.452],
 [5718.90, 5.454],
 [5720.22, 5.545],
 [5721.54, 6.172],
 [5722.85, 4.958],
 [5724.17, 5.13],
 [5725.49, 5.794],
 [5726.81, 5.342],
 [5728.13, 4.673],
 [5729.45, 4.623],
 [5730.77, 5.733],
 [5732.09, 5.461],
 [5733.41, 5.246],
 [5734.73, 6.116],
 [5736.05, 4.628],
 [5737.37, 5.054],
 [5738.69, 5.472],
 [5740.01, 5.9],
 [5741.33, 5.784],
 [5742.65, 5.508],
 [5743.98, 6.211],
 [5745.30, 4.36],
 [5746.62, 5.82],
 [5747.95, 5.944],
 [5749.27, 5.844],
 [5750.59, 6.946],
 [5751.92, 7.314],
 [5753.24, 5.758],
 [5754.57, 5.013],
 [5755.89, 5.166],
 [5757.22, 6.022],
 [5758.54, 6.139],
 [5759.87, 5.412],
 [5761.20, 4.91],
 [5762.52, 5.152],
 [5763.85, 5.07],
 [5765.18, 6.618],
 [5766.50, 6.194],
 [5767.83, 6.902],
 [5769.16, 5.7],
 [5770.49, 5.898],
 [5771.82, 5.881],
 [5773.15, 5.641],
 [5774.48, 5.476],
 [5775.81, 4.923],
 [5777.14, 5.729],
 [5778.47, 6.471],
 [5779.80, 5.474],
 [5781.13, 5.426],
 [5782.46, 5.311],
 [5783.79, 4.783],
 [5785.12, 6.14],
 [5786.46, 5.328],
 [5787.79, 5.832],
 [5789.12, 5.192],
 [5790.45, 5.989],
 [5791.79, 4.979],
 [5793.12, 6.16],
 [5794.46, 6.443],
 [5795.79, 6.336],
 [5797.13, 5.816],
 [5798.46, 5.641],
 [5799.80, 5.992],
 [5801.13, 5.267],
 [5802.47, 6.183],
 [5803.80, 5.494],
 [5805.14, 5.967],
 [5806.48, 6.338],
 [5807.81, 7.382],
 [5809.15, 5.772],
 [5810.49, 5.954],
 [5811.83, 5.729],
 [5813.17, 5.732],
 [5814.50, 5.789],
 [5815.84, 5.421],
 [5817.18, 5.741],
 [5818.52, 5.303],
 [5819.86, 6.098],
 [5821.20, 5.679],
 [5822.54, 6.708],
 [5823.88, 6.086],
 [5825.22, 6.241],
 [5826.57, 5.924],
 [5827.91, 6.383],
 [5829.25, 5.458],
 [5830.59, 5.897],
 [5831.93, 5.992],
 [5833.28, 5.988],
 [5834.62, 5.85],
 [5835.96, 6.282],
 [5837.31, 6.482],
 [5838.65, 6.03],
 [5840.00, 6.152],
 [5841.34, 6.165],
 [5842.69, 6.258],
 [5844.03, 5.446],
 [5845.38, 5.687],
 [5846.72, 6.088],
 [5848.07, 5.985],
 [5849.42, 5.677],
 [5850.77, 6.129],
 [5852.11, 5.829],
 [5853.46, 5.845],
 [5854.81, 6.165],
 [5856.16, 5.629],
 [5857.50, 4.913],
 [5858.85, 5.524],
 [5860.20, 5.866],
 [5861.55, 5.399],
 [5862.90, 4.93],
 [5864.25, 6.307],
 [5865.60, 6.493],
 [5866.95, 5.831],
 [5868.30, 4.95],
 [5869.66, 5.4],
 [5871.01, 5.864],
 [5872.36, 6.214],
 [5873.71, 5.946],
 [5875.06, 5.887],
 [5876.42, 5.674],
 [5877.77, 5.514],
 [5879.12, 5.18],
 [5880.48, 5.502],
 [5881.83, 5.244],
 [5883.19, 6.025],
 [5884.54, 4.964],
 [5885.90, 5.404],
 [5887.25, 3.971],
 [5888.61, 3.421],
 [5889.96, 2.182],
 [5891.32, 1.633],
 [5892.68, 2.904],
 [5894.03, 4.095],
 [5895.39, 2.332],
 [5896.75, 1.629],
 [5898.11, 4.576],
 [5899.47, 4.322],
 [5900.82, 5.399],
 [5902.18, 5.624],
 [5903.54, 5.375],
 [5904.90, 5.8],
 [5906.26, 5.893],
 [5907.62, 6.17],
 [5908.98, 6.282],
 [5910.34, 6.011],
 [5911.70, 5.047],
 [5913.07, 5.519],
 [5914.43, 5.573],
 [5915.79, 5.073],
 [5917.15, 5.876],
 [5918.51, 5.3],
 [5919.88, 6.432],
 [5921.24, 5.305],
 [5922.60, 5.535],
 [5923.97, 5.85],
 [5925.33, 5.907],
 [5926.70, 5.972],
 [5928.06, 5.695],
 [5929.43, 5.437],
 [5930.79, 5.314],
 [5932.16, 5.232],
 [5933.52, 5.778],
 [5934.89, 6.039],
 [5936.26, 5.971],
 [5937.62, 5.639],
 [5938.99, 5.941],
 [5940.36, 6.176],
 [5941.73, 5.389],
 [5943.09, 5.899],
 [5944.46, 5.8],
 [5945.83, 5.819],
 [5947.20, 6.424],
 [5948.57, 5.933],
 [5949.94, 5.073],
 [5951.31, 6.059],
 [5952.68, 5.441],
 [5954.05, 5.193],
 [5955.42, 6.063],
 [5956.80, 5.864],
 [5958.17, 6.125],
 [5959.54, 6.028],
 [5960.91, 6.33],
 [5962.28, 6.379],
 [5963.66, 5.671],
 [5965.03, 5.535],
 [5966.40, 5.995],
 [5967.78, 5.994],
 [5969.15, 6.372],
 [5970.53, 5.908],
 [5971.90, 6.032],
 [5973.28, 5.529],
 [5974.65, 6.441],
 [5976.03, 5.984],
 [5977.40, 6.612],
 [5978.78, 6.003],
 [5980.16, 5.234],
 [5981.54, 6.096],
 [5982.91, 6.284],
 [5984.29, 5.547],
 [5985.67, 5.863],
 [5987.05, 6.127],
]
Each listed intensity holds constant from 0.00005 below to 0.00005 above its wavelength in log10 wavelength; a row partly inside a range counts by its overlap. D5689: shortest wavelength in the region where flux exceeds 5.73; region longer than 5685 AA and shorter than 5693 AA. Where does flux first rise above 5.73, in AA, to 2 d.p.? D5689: 5686.08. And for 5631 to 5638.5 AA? 5631.35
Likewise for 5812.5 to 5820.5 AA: 5813.17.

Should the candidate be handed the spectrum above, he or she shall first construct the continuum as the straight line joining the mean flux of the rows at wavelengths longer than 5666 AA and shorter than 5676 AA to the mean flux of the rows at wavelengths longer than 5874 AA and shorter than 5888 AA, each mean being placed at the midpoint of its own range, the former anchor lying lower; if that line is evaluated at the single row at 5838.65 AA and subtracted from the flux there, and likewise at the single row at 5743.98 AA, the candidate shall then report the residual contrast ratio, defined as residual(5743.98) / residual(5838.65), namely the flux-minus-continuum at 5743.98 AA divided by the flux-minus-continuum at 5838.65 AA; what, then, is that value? 1.0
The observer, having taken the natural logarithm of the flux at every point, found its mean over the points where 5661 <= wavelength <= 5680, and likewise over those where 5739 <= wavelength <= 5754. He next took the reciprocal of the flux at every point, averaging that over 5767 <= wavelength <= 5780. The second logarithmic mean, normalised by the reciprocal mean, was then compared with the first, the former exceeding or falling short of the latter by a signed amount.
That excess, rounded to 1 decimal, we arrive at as 8.5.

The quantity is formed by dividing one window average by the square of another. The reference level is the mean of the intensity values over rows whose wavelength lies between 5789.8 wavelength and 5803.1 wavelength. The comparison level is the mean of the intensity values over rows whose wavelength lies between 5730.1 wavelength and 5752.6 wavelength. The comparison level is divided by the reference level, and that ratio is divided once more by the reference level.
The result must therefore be 0.166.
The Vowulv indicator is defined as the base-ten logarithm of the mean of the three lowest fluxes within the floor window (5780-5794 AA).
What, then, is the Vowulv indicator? 0.698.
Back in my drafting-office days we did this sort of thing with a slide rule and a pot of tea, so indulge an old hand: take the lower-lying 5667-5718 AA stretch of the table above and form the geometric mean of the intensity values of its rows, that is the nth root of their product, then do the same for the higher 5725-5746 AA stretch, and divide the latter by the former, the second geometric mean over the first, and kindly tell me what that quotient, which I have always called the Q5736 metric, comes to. 0.97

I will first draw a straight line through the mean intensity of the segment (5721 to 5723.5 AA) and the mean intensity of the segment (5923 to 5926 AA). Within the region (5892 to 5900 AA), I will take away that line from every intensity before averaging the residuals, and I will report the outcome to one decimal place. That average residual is -2.5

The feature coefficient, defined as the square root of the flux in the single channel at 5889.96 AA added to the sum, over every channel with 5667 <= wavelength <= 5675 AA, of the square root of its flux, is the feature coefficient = 16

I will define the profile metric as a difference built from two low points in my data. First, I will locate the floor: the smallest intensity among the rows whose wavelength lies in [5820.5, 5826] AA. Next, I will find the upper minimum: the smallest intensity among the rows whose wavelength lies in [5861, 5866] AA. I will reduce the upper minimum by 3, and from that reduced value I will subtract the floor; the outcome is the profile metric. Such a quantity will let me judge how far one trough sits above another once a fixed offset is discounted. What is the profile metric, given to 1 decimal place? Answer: -3.7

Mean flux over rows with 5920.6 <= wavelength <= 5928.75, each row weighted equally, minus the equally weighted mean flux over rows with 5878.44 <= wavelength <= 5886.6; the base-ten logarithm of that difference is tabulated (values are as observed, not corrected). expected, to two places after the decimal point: -0.49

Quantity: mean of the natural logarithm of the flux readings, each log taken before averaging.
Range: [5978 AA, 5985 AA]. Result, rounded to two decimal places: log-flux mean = 1.76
